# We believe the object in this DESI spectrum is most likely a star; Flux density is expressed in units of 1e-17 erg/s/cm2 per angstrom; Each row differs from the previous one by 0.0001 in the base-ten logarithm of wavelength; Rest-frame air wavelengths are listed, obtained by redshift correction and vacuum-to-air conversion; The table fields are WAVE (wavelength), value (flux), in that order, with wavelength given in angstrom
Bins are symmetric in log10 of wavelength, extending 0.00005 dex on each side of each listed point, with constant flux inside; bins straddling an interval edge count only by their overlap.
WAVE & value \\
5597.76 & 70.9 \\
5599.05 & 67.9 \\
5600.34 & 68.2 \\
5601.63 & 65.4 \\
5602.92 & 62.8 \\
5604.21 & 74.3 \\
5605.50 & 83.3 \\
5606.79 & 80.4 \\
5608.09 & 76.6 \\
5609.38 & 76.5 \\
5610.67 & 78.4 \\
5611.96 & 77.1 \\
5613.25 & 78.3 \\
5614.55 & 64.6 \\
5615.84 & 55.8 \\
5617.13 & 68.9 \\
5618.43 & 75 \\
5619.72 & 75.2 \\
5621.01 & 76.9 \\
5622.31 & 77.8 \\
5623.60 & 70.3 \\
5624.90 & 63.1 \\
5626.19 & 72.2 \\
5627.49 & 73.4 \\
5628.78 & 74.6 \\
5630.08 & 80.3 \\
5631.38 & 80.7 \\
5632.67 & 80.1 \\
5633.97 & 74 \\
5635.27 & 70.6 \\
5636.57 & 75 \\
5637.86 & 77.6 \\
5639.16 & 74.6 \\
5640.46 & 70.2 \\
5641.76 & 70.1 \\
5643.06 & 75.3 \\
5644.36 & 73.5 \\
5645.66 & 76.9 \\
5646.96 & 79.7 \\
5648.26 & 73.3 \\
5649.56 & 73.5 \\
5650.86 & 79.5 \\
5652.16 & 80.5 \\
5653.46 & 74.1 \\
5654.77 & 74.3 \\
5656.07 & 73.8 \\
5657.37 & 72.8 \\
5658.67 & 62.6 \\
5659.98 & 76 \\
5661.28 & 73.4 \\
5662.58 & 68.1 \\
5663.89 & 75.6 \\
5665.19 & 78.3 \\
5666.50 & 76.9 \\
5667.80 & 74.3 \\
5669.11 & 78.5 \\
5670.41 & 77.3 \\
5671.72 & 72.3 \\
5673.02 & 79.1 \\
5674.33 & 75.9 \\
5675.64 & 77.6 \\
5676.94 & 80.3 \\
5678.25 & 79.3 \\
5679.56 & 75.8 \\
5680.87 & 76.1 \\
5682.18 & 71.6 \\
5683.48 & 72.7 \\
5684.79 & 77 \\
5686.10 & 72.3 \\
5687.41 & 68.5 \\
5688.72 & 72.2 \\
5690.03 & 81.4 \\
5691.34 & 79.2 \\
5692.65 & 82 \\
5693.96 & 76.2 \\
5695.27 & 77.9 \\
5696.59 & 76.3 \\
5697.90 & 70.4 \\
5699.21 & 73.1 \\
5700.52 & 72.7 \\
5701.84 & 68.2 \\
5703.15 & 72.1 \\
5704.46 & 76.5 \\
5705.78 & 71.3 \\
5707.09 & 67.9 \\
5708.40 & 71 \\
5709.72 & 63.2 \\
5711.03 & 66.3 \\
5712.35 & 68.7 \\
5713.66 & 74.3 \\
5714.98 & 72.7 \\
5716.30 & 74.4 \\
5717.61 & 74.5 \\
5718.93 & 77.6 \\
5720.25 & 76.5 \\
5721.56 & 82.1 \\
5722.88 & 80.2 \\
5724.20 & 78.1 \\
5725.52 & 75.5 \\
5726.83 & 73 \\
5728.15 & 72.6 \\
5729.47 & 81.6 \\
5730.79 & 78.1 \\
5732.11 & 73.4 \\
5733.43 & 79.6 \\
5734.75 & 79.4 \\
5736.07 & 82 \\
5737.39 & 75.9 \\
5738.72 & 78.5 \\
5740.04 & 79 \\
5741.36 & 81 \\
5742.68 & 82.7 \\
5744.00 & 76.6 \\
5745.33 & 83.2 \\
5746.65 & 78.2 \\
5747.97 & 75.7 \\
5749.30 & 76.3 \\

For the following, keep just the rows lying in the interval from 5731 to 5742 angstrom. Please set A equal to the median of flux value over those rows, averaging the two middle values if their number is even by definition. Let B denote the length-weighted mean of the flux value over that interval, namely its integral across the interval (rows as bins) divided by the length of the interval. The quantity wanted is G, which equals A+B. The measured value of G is 158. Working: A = 79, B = 79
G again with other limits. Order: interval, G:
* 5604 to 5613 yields 155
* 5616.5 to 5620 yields 148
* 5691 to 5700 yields 153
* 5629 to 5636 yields 157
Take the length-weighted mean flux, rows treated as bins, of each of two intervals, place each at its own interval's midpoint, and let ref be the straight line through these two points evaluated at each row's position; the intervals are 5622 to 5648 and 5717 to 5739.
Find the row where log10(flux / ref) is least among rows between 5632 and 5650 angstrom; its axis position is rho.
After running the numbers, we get 5641.76 angstrom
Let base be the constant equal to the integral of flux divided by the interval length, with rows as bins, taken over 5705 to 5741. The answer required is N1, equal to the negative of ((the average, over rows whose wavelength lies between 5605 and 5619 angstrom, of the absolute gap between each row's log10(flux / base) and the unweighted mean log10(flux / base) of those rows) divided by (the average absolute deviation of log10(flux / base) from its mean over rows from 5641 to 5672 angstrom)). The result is -2.3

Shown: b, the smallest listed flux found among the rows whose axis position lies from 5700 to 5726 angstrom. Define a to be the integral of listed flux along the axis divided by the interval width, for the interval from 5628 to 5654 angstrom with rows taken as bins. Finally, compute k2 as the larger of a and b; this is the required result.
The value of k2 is 75.7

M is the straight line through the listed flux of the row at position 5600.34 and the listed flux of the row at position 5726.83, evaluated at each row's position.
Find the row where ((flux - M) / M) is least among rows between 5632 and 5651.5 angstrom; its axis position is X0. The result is 5641.76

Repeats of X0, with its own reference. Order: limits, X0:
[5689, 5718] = 5709.72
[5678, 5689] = 5687.41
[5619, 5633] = 5624.90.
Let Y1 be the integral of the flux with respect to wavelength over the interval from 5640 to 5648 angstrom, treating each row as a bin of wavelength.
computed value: 595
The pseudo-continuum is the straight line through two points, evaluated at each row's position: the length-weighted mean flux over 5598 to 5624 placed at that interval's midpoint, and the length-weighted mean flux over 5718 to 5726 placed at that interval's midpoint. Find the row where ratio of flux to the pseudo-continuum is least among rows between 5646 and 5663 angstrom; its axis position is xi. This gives 5658.67 angstrom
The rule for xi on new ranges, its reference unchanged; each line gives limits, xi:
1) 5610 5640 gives 5615.84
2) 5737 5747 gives 5737.39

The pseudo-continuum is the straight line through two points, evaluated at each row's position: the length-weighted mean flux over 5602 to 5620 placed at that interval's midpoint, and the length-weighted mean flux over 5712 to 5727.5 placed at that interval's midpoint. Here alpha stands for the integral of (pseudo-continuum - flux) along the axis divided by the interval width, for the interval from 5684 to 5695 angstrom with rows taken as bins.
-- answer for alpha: -1.0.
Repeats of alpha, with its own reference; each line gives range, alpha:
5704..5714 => 5.9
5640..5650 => -0.1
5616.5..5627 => 1.0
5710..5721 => 2.8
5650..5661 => 0.1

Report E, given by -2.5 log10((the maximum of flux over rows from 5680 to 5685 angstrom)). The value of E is -4.72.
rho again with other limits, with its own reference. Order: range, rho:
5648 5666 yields 5658.67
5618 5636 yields 5624.90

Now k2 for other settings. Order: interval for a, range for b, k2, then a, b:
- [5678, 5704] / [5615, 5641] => 74.7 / 74.7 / 55.8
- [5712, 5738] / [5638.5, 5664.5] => 76.6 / 76.6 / 62.6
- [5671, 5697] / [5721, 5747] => 76.2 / 76.2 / 72.6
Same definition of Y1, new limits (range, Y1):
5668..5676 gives 613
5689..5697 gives 628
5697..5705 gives 578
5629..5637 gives 613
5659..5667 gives 593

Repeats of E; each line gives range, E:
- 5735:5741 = -4.78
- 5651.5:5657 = -4.76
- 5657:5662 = -4.70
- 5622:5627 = -4.73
